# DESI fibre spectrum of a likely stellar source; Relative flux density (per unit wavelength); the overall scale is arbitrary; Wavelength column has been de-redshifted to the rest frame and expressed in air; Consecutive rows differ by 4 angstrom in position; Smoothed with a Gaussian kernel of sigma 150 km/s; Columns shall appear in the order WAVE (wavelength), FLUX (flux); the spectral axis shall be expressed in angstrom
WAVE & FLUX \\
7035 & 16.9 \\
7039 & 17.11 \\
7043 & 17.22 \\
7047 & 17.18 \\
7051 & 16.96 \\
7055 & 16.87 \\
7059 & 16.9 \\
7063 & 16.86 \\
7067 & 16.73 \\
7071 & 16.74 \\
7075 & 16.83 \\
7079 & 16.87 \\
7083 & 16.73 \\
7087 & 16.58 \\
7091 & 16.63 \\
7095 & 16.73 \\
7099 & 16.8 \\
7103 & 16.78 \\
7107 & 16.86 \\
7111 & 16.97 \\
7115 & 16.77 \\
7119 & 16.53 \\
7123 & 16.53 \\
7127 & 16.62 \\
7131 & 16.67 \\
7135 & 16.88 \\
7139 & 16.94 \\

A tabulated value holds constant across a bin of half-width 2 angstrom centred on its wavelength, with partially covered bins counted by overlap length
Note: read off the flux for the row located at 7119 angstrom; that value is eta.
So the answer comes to 16.53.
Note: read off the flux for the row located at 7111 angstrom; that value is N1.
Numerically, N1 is 16.97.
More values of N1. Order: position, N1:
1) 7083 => 16.73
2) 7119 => 16.53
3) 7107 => 16.86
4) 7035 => 16.9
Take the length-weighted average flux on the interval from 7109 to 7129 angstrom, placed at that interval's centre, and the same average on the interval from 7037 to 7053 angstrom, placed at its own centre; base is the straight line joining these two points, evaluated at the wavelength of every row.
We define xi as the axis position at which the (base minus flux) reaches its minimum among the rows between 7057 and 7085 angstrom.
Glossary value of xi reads 7079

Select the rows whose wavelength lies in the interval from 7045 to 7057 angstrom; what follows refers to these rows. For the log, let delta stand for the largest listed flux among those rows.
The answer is 17.18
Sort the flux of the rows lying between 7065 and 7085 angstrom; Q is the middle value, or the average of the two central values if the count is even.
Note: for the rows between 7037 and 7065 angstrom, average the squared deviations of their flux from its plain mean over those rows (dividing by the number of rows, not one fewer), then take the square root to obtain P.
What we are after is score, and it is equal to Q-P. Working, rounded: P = 0.14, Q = 16.7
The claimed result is 16.6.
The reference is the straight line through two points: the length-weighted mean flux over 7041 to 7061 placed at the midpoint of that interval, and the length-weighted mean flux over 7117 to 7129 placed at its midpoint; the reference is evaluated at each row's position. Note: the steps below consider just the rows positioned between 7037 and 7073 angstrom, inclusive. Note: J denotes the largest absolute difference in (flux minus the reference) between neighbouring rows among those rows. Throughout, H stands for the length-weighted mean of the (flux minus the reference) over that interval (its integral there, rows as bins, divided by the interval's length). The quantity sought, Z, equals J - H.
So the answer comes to 0.24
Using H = -0.05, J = 0.19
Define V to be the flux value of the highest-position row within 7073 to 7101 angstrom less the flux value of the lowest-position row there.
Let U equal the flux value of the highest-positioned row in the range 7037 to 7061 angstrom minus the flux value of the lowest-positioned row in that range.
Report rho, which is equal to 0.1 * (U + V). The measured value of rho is -0.02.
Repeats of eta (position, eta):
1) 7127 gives 16.62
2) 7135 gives 16.88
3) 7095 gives 16.73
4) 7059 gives 16.9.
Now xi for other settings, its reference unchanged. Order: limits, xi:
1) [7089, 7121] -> 7111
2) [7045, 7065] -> 7047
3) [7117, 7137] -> 7135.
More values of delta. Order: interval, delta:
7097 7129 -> 16.97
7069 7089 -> 16.87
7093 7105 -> 16.8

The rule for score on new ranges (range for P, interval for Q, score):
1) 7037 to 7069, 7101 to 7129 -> 16.6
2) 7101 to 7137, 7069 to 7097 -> 16.6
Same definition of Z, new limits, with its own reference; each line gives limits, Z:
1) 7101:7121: 0.07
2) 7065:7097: 0.23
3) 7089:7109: 0.08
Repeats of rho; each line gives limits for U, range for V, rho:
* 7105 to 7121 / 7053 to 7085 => -0.05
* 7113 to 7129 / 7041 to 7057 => -0.05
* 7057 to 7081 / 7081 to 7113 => 0.02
